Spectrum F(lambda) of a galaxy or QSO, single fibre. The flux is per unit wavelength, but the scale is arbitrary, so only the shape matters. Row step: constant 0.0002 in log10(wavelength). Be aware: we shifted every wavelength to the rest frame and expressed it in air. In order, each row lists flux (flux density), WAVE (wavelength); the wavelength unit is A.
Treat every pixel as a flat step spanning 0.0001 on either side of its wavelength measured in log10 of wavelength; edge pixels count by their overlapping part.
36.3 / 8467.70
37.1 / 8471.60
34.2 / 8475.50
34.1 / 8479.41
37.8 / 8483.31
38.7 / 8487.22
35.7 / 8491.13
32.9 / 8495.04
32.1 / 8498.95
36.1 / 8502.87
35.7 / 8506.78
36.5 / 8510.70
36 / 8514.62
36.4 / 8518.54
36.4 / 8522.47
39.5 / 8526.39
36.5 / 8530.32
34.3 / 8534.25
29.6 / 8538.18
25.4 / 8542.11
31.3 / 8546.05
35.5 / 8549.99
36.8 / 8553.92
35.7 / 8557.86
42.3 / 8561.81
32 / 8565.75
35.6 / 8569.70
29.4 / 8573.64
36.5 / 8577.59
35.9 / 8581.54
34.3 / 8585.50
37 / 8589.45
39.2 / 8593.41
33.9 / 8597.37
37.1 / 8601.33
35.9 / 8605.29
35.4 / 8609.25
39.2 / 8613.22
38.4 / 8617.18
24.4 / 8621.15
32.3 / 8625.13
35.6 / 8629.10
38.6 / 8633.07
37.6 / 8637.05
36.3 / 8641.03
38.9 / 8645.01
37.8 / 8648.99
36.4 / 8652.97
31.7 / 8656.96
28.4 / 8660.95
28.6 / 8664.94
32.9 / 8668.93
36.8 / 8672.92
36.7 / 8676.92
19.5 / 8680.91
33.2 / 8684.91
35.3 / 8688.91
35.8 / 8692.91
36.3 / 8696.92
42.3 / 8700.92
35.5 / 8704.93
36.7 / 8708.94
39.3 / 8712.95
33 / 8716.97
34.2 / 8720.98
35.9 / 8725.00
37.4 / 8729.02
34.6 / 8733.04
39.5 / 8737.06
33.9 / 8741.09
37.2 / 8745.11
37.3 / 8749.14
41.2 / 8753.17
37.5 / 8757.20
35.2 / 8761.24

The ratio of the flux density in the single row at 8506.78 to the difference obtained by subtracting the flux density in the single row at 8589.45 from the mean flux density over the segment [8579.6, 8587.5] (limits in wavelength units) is -19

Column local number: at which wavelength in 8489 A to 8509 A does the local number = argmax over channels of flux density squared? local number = 8502.87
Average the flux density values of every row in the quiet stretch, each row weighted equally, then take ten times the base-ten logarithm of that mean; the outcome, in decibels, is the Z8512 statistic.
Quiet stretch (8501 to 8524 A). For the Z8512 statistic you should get 15.6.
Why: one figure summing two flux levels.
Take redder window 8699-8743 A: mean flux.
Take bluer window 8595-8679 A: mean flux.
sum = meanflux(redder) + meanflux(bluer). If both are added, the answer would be 71.5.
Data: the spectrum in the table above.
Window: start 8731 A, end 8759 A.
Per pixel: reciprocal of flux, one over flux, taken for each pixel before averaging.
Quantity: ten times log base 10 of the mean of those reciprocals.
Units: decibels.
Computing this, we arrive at -15.7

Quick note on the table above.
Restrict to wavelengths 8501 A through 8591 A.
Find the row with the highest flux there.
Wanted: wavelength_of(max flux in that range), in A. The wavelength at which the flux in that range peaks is 8561.81 A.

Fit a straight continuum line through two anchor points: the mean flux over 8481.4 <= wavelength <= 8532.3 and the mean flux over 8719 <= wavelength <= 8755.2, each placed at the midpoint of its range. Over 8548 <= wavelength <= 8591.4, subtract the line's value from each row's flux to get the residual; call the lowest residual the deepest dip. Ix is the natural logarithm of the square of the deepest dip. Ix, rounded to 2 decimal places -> 3.88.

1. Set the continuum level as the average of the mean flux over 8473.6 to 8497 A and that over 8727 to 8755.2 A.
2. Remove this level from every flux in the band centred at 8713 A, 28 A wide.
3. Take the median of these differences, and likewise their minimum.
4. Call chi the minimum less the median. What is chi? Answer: -2.9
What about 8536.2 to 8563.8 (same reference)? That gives -10.1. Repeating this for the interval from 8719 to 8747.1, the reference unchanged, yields -2.0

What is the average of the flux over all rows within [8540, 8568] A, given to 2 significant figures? 34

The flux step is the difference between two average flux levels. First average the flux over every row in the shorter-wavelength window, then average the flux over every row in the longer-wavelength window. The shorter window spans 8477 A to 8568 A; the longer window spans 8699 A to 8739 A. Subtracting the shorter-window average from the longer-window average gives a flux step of 1.7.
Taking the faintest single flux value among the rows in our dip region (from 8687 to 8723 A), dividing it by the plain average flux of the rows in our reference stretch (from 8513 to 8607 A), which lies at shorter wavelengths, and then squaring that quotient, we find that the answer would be 0.88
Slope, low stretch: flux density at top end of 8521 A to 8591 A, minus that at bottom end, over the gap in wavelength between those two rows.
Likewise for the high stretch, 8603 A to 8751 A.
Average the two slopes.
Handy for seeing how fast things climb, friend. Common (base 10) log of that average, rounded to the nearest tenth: -2.0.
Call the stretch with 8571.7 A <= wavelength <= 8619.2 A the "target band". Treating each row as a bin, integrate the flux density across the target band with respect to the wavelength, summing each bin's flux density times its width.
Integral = 1711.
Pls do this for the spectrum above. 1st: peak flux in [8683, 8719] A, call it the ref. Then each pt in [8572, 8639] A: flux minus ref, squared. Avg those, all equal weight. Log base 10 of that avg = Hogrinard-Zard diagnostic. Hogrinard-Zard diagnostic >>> 1.8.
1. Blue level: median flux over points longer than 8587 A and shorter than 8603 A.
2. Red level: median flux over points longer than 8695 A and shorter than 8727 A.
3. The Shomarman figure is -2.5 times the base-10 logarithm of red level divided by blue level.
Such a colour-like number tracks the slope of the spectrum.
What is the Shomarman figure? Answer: 0.03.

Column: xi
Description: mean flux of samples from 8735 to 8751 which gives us 37.0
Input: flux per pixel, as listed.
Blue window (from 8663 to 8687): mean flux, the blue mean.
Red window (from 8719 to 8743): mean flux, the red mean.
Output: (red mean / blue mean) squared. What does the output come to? 1.32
